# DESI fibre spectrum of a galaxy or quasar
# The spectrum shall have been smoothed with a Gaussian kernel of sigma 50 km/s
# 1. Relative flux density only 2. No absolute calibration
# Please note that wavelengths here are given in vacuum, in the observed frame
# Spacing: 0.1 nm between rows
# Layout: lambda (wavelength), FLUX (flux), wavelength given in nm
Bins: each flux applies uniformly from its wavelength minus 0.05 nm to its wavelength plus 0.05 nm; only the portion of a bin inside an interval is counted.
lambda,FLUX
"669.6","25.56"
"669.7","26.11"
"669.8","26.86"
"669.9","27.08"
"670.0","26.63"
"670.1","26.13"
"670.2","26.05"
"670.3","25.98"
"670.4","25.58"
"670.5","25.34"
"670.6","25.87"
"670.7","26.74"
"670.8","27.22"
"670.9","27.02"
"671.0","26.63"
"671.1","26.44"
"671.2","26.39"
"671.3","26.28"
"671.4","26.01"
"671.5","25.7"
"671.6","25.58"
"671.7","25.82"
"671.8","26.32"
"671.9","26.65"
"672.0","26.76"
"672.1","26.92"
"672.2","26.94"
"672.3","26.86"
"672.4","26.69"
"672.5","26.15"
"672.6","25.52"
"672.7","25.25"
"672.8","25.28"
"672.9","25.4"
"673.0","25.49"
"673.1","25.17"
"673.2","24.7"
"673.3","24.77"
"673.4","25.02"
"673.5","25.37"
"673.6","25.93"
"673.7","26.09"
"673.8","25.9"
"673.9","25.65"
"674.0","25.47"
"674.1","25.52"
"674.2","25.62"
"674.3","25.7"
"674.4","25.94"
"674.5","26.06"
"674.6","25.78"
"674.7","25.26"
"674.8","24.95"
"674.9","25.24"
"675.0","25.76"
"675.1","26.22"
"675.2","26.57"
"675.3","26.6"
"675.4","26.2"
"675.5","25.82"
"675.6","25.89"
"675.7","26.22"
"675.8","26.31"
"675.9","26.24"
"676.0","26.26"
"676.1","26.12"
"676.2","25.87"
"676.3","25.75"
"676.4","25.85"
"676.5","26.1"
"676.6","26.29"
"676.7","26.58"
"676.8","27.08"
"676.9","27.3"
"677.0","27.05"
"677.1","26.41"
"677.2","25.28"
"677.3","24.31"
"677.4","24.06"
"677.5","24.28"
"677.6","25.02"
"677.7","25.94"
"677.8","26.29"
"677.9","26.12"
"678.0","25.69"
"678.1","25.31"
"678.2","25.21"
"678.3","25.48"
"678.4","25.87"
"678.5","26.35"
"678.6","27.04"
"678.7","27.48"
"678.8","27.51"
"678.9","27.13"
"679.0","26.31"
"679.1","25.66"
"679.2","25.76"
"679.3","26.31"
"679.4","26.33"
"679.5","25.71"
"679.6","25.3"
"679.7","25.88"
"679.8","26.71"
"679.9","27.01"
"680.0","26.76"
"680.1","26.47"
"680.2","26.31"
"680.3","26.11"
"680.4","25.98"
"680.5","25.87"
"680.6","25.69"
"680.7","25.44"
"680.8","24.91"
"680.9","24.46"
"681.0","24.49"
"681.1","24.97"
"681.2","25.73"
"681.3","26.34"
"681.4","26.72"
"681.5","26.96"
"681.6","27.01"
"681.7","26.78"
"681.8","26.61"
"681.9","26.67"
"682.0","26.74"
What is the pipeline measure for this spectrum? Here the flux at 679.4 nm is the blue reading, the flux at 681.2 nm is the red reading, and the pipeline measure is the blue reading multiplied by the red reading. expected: 677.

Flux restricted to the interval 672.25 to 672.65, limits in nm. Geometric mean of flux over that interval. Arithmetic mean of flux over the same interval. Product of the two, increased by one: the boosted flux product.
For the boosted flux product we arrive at 693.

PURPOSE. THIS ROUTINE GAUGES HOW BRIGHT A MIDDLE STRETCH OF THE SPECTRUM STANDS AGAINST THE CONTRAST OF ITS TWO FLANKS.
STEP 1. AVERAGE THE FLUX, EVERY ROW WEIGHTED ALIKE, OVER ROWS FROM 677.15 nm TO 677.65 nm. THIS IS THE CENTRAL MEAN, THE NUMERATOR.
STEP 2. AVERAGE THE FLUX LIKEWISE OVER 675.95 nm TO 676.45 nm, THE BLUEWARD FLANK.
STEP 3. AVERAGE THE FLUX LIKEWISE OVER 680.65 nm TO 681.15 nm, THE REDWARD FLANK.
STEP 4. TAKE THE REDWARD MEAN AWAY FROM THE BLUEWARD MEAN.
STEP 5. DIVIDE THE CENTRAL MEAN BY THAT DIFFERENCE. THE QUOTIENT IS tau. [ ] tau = 22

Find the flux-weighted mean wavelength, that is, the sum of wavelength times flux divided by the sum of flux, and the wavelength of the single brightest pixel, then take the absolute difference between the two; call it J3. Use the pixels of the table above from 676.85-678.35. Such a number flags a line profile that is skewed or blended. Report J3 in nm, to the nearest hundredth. 0.70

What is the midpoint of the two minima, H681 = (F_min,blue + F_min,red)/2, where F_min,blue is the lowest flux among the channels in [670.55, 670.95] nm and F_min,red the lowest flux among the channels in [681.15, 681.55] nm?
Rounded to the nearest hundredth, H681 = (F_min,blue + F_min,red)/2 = 25.80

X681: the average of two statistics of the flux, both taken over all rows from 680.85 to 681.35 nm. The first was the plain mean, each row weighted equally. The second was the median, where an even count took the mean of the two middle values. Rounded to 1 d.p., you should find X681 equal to 25.1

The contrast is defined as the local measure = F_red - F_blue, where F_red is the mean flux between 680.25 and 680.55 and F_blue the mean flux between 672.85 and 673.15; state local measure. 0.6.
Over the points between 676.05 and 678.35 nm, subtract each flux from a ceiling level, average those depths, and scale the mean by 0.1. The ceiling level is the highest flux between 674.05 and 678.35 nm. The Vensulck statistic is 0.150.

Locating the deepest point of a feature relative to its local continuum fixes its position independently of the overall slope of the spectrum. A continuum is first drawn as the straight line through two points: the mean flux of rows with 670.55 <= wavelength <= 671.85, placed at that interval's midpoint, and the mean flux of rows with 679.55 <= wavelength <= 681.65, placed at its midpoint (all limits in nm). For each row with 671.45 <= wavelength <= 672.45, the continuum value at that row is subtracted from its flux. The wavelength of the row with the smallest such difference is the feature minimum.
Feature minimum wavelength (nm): 671.6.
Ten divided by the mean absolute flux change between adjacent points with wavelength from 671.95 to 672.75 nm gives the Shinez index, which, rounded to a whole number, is 37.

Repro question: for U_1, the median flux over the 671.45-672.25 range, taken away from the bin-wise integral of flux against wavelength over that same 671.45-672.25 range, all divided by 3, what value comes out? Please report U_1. -1.8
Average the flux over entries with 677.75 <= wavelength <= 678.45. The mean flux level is 25.7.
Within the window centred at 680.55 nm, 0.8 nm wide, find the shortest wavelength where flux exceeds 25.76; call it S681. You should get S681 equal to 680.2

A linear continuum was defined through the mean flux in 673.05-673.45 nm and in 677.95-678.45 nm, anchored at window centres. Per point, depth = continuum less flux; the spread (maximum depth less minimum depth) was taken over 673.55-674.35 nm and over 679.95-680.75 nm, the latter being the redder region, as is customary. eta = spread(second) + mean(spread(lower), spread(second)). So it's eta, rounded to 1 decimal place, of 2.4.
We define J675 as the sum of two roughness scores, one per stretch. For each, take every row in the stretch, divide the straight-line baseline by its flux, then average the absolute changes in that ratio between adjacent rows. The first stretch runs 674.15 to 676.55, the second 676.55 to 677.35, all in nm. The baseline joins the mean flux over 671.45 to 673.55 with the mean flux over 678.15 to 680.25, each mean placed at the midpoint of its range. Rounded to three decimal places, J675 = 0.031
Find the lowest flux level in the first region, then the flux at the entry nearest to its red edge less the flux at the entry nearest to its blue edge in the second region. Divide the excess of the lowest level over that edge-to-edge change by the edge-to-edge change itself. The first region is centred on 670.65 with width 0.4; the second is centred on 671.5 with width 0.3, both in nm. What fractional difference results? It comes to -60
